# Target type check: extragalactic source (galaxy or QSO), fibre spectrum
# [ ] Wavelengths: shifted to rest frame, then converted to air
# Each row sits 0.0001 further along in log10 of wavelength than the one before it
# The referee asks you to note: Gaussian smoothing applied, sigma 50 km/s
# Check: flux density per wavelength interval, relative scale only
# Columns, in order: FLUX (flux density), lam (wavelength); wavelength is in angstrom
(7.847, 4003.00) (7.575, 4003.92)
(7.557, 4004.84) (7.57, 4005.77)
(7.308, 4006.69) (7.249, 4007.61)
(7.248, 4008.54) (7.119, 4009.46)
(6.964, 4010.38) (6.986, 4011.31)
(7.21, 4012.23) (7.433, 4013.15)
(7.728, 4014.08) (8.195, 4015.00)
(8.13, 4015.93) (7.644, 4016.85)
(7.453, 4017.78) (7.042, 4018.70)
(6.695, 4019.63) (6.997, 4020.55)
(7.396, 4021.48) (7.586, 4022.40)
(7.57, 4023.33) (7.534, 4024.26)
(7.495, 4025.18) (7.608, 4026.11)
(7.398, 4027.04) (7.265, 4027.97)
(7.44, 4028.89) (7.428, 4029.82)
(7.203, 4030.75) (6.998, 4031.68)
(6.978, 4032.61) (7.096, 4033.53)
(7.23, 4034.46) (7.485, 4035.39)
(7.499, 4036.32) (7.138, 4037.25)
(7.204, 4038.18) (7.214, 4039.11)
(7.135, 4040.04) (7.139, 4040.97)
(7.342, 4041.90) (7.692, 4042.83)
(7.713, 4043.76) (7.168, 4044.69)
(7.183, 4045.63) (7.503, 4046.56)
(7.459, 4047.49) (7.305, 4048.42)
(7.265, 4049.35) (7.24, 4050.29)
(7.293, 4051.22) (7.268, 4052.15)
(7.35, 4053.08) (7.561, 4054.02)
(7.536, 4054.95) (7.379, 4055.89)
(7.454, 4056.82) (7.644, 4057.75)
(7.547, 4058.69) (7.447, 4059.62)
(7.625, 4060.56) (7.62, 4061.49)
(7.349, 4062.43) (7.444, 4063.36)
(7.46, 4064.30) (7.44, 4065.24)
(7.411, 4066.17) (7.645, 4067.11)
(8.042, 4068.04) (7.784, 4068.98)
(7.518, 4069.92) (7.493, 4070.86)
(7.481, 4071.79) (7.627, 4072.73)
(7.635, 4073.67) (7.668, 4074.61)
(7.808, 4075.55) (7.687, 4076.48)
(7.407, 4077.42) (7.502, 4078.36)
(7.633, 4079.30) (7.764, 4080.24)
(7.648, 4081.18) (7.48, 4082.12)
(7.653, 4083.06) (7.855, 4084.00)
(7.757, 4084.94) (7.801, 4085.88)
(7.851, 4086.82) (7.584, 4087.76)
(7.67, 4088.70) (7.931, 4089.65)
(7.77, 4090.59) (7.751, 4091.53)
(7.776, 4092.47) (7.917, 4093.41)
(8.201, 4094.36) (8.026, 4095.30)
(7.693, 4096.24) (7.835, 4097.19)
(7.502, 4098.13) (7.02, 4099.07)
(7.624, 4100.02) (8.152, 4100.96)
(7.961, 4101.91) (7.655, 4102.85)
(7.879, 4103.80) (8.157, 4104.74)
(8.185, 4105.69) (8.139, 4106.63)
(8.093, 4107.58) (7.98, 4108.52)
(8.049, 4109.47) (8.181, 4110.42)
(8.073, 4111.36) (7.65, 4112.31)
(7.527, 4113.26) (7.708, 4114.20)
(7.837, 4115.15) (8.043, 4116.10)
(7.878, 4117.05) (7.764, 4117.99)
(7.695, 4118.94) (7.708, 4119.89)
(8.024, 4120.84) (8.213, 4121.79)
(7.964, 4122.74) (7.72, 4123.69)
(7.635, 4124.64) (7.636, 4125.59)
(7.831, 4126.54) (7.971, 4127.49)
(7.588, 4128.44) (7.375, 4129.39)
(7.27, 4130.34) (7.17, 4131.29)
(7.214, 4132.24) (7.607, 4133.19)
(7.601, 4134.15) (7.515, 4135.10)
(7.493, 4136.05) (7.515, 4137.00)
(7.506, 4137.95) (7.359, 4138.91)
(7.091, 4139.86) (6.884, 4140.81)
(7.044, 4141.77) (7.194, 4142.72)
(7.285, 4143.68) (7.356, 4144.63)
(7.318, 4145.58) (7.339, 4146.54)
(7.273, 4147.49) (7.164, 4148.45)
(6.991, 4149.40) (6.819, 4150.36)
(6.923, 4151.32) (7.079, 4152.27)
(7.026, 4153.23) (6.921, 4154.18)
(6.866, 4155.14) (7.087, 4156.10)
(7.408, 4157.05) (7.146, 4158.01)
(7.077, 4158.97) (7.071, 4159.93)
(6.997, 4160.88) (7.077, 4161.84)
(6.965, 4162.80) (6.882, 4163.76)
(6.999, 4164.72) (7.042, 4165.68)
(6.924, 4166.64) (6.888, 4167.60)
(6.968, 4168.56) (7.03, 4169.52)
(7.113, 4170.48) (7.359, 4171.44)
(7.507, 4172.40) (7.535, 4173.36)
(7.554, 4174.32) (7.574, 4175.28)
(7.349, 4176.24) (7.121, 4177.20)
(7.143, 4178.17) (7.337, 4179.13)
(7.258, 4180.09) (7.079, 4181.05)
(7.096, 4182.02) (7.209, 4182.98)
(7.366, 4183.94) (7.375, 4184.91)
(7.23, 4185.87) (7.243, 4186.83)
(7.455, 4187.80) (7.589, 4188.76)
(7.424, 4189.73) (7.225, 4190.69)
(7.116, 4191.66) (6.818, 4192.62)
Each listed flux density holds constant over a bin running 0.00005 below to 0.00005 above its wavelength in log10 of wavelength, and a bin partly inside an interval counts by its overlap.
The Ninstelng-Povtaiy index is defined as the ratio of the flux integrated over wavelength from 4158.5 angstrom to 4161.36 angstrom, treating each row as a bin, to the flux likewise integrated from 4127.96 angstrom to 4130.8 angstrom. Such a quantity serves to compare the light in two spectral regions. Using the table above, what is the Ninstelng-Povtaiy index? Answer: 0.96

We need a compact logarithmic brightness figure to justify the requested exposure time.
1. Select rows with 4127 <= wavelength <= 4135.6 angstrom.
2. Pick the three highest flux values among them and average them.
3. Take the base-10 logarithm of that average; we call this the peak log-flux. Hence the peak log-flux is 0.888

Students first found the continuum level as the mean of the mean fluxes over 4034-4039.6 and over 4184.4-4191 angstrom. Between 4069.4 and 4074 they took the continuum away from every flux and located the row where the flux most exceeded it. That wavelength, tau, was 4073.67 angstrom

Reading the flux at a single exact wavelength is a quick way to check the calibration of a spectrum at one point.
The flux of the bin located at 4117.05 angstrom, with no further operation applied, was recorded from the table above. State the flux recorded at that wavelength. 7.878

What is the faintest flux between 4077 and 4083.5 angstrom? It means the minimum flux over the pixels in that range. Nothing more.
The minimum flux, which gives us 7.407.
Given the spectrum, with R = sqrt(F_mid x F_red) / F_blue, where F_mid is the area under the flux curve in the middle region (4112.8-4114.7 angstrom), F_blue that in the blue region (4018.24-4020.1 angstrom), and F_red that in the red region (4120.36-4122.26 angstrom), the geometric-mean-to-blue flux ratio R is 1.17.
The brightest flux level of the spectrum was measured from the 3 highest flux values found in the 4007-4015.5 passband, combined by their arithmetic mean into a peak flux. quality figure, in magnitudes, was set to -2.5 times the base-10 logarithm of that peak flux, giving -2.23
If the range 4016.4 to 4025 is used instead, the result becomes -2.20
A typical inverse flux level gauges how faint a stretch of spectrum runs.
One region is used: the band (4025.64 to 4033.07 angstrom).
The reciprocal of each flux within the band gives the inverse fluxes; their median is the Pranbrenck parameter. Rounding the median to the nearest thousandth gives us 0.136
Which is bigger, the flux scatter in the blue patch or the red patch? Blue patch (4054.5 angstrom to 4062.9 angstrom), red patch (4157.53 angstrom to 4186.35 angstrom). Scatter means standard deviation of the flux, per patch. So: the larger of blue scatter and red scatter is 0.20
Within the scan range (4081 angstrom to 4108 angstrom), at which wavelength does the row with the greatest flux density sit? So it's 4094.36 angstrom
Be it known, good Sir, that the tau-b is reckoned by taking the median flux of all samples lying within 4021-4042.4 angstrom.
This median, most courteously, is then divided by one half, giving 14.7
